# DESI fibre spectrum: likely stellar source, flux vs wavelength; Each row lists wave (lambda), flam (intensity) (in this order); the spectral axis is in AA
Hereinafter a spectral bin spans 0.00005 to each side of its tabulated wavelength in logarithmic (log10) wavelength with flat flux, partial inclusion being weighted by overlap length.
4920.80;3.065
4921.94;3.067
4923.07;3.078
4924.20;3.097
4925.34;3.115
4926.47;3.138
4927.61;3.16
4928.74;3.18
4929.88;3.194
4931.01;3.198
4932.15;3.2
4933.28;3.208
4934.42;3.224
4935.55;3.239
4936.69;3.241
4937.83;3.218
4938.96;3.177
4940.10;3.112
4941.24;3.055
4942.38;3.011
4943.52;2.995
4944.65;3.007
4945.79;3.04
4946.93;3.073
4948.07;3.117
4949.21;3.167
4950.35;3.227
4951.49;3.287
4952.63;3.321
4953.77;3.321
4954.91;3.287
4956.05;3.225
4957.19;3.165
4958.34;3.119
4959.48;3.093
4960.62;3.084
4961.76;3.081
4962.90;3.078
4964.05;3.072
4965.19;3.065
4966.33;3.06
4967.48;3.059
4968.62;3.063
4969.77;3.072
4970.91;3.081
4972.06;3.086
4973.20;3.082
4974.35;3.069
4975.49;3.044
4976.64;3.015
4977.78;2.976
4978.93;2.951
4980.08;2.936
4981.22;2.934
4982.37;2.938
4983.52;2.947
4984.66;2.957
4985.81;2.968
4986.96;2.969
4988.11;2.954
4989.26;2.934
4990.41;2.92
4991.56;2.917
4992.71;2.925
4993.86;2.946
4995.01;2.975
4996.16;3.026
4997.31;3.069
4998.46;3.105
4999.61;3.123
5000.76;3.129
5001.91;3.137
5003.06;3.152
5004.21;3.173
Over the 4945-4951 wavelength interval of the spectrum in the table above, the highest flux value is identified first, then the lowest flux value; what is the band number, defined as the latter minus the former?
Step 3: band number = -0.19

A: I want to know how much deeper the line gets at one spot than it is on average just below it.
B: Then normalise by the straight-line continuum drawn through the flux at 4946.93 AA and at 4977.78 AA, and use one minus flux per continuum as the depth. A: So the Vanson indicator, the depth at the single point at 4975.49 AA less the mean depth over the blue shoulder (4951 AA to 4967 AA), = 0.021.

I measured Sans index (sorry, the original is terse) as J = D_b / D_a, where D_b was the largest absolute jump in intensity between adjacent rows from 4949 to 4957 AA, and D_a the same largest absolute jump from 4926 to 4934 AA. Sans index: 2.8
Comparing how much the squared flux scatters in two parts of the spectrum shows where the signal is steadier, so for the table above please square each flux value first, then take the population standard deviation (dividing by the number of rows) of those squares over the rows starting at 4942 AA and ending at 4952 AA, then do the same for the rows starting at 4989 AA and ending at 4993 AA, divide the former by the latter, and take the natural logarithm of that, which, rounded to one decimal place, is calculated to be 2.8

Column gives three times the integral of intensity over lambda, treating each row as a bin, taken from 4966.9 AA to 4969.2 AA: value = 21.0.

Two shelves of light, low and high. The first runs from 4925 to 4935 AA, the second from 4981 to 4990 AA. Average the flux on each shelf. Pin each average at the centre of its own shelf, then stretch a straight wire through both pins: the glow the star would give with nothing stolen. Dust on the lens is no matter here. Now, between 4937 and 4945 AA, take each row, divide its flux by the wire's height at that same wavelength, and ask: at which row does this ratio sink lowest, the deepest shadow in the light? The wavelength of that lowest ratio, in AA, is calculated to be 4943.52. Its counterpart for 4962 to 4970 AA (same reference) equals 4966.33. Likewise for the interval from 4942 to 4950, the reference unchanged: 4943.52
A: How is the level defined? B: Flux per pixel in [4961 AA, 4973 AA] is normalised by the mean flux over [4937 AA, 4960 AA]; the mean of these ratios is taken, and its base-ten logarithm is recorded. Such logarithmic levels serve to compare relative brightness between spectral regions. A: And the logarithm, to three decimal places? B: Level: -0.011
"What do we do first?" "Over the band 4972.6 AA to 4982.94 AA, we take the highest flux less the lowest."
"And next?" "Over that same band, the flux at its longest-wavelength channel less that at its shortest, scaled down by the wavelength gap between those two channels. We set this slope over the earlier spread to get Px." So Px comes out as -0.11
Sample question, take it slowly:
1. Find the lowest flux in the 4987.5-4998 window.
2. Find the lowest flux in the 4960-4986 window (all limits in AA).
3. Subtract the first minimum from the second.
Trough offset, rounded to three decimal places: 0.017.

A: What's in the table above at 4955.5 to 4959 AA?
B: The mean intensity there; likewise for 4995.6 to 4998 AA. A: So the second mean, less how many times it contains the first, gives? 2.09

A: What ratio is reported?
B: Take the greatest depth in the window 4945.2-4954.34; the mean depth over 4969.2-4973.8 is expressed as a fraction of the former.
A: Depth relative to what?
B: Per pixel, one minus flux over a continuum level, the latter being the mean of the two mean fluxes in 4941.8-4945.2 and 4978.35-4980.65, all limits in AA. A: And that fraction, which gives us 1.6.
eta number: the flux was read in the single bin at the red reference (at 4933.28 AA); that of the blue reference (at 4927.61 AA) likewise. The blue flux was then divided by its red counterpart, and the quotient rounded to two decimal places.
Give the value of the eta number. 0.99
